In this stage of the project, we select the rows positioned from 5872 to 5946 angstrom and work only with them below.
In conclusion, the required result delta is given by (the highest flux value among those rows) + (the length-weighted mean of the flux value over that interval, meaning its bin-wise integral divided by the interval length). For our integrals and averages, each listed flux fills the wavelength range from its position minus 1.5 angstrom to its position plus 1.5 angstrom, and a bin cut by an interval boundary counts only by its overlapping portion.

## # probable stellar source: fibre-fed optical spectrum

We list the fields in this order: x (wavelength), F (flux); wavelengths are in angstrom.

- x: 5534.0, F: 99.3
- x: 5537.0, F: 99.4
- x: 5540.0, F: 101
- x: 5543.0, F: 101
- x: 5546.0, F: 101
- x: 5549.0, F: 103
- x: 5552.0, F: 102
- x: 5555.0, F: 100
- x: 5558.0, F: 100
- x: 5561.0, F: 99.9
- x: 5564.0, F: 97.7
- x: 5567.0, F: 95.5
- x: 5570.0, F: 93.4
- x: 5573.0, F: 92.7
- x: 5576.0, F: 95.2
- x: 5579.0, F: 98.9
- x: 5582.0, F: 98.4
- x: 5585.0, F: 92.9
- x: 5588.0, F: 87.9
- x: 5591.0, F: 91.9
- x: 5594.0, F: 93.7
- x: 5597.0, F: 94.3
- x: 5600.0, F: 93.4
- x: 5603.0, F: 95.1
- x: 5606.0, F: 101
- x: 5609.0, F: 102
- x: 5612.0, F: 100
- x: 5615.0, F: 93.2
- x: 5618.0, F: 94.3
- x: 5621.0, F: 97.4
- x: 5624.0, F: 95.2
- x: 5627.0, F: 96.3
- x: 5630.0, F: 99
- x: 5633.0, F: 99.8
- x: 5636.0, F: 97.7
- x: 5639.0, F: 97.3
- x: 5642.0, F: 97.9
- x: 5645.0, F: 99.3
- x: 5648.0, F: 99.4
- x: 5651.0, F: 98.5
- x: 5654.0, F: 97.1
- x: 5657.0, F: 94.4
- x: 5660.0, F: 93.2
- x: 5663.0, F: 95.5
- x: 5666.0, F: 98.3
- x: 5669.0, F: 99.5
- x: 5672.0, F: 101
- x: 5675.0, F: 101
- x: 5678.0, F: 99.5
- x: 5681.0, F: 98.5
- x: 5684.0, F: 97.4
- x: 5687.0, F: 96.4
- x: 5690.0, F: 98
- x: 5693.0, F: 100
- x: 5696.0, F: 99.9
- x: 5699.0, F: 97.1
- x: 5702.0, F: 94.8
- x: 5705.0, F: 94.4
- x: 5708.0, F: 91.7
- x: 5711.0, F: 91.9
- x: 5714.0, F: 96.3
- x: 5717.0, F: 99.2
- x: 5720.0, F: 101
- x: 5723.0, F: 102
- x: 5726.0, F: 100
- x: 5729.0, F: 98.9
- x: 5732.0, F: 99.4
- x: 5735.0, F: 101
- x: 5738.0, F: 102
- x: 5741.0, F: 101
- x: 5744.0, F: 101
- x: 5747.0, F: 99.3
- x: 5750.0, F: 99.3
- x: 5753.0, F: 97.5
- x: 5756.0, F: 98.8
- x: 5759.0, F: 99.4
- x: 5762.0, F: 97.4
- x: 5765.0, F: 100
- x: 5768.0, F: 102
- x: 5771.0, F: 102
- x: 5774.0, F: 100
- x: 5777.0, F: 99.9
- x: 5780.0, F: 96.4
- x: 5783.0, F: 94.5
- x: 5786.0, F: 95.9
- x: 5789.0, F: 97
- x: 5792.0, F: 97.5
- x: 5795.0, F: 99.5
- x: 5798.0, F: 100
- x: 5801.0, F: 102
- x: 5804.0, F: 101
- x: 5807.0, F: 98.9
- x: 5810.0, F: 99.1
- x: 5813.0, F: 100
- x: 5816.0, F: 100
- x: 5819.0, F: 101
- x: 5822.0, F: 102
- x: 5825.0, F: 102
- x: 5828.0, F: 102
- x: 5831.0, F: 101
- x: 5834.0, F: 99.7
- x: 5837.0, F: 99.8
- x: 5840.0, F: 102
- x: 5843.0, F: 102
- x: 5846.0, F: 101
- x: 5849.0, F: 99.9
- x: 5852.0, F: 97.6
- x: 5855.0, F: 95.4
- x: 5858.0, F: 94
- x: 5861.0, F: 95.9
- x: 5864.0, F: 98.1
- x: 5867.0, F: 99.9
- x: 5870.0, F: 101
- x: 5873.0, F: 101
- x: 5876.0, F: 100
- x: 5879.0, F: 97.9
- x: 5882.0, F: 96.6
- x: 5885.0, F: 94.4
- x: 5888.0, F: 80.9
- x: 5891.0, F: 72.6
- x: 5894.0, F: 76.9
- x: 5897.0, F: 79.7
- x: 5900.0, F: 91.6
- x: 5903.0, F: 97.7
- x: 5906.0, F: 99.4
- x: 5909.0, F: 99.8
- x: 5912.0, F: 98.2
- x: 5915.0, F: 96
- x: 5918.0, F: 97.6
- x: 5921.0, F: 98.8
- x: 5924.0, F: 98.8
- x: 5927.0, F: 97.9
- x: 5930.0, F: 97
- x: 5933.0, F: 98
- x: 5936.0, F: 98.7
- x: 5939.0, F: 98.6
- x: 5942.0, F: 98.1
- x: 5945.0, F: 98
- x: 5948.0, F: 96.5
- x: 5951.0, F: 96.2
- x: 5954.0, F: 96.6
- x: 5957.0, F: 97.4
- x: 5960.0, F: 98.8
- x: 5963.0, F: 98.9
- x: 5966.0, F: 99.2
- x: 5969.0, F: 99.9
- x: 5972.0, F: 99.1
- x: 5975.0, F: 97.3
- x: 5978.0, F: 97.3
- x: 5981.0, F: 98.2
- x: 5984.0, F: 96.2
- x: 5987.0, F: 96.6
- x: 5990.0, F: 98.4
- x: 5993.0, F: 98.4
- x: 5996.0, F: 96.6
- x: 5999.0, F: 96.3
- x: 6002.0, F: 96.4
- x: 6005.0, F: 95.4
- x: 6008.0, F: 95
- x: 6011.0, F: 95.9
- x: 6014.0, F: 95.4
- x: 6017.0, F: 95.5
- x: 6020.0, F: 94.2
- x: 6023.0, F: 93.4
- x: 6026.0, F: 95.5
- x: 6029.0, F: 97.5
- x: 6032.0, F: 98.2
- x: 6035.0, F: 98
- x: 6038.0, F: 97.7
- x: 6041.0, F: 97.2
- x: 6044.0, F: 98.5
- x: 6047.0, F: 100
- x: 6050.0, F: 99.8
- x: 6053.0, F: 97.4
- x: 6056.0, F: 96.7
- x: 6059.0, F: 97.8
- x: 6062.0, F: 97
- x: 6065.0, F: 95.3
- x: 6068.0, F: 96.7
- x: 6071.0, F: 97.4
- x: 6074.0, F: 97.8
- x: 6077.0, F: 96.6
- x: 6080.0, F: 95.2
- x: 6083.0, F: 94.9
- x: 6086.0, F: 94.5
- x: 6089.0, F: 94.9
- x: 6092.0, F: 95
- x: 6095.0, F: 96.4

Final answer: 196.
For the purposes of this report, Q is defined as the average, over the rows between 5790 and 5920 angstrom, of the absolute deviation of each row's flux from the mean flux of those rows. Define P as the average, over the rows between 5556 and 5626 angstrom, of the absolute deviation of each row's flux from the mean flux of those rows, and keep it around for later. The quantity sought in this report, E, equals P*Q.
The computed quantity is 12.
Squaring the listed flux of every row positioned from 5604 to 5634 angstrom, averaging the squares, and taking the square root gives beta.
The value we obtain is 97.9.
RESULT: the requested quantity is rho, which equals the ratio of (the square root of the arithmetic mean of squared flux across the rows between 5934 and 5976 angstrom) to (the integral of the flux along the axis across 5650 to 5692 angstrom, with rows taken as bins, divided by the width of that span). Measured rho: 1.00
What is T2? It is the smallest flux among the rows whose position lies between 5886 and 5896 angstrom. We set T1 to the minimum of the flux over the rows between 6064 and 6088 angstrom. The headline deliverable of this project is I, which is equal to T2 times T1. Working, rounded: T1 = 94.5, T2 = 72.6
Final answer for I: 6861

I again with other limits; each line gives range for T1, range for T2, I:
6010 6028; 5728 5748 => 9237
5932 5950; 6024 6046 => 9216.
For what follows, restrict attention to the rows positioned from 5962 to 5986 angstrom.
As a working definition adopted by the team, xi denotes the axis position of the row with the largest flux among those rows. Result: 5969.0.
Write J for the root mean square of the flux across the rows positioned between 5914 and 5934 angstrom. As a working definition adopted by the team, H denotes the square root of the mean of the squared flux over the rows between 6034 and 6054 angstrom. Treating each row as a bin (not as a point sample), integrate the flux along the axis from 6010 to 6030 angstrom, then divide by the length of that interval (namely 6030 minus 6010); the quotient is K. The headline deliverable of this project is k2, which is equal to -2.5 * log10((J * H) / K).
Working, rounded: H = 98.4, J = 97.7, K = 95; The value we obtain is -5.01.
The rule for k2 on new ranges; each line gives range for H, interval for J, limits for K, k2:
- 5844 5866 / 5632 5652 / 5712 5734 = -4.96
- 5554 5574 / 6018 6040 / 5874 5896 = -5.06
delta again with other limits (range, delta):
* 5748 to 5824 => 201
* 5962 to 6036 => 197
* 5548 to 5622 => 200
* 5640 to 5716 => 198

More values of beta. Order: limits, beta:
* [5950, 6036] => 97.0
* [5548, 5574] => 98.3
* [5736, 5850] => 99.9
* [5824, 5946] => 96.7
